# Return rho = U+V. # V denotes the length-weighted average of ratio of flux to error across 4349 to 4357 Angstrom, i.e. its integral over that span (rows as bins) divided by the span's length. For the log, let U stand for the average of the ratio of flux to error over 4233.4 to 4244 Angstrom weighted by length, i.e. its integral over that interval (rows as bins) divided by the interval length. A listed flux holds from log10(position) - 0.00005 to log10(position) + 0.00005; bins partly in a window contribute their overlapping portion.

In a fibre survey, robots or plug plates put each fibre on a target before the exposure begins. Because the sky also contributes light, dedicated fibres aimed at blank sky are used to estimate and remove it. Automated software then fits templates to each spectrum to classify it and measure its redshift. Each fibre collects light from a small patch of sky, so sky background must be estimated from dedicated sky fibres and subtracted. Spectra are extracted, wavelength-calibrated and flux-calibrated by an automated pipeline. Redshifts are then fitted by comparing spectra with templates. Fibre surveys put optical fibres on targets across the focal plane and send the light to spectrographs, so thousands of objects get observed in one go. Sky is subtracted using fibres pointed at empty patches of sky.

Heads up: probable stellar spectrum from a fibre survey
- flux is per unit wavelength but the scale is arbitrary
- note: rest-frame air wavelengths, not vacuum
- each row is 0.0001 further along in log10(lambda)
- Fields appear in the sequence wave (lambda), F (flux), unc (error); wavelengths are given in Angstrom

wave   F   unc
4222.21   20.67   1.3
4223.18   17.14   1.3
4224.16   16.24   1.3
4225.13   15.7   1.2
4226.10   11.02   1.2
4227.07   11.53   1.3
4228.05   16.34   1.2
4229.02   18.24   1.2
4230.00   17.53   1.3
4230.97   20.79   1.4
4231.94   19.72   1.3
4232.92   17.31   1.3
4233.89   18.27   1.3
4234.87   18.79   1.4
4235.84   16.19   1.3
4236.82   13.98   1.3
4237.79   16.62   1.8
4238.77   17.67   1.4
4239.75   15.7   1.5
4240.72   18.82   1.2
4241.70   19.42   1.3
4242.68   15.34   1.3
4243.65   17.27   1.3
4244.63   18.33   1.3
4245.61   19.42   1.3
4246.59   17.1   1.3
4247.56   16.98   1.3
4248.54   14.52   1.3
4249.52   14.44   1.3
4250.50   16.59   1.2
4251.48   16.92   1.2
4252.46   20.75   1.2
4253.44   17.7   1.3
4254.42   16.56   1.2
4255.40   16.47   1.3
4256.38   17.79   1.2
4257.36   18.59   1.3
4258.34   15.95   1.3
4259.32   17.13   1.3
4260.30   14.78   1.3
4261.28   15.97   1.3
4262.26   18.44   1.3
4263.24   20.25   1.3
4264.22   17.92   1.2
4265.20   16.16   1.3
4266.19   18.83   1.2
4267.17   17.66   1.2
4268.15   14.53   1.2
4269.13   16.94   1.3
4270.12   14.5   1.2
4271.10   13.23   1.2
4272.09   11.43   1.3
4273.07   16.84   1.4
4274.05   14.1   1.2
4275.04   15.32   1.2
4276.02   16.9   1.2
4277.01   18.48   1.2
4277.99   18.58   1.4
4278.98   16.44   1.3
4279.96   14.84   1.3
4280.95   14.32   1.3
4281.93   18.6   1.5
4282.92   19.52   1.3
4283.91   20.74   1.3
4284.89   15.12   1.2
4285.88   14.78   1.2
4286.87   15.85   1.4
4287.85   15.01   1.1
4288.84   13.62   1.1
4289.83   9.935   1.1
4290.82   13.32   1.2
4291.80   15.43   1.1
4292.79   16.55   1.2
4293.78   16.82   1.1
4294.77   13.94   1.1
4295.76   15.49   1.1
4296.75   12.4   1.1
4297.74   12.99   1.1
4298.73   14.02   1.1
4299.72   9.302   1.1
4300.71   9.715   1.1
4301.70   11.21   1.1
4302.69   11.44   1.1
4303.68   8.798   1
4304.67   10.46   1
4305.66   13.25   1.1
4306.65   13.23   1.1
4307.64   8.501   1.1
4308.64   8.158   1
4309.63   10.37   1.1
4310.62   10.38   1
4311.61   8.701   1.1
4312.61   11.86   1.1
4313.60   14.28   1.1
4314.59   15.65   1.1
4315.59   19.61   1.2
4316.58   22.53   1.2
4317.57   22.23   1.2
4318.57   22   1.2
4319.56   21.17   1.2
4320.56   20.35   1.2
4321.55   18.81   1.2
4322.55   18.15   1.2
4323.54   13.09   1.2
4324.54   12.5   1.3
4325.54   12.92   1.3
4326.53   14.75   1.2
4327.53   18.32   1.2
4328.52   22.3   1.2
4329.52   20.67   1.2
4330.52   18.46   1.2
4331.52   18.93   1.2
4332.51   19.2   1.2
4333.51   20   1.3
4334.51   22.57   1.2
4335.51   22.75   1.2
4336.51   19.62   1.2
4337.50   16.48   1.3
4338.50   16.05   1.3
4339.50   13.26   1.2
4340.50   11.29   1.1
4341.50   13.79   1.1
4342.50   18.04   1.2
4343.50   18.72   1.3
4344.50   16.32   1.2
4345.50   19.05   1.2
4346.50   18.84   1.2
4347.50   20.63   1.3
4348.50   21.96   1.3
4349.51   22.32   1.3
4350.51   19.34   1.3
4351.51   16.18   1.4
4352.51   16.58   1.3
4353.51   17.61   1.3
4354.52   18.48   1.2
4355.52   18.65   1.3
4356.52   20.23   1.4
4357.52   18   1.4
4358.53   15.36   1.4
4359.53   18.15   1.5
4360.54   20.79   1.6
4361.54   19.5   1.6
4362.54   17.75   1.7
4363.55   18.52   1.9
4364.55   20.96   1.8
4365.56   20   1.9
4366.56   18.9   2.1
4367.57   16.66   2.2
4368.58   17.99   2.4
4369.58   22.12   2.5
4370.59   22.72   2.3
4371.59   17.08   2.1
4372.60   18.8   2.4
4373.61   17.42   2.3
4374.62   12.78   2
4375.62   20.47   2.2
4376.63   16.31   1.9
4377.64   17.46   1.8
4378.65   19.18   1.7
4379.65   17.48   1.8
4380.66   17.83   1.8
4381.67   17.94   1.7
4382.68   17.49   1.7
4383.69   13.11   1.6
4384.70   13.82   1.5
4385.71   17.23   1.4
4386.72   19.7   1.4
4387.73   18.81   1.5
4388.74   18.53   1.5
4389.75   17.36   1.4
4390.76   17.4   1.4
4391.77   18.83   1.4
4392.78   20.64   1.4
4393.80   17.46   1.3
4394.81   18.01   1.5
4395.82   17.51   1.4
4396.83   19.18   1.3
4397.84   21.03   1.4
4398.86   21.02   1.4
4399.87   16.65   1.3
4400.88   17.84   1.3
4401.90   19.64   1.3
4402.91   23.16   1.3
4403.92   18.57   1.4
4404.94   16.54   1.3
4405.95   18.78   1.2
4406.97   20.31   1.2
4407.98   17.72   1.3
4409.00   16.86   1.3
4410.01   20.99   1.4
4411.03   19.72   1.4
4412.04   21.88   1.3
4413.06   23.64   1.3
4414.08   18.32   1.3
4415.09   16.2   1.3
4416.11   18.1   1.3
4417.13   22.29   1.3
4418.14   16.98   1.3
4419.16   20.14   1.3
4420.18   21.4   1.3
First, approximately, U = 12.6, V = 14.3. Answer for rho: 26.9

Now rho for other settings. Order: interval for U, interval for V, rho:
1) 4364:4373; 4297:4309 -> 19.2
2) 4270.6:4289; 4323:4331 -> 26.3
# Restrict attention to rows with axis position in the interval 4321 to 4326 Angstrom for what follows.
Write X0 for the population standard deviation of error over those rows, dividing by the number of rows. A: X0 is 0.049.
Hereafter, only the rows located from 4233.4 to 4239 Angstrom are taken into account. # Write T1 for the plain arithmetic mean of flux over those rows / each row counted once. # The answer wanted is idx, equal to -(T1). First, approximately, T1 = 16.9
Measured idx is -16.9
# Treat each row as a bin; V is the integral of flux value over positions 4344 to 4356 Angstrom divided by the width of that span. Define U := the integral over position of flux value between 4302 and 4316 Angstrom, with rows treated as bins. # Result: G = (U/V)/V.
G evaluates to 0.46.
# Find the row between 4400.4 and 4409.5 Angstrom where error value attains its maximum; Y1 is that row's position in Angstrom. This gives 4403.92 Angstrom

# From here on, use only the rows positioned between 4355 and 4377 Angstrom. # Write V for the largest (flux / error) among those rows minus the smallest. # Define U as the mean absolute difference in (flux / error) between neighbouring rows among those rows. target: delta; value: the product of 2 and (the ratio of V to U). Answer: 14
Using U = 1.16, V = 8.1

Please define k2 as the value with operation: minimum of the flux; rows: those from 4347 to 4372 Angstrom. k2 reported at 15.36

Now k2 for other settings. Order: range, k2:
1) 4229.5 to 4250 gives 13.98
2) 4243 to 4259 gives 14.44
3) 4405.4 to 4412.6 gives 16.86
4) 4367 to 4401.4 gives 12.78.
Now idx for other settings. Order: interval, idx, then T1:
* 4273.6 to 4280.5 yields -16.4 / 16.4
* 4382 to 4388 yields -16.7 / 16.7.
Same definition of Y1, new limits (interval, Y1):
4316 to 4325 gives 4324.54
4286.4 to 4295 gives 4286.87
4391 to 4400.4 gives 4394.81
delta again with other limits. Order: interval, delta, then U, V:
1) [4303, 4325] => 14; 1.56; 11.0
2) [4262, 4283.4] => 9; 1.53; 6.9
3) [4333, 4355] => 11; 1.52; 8.7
